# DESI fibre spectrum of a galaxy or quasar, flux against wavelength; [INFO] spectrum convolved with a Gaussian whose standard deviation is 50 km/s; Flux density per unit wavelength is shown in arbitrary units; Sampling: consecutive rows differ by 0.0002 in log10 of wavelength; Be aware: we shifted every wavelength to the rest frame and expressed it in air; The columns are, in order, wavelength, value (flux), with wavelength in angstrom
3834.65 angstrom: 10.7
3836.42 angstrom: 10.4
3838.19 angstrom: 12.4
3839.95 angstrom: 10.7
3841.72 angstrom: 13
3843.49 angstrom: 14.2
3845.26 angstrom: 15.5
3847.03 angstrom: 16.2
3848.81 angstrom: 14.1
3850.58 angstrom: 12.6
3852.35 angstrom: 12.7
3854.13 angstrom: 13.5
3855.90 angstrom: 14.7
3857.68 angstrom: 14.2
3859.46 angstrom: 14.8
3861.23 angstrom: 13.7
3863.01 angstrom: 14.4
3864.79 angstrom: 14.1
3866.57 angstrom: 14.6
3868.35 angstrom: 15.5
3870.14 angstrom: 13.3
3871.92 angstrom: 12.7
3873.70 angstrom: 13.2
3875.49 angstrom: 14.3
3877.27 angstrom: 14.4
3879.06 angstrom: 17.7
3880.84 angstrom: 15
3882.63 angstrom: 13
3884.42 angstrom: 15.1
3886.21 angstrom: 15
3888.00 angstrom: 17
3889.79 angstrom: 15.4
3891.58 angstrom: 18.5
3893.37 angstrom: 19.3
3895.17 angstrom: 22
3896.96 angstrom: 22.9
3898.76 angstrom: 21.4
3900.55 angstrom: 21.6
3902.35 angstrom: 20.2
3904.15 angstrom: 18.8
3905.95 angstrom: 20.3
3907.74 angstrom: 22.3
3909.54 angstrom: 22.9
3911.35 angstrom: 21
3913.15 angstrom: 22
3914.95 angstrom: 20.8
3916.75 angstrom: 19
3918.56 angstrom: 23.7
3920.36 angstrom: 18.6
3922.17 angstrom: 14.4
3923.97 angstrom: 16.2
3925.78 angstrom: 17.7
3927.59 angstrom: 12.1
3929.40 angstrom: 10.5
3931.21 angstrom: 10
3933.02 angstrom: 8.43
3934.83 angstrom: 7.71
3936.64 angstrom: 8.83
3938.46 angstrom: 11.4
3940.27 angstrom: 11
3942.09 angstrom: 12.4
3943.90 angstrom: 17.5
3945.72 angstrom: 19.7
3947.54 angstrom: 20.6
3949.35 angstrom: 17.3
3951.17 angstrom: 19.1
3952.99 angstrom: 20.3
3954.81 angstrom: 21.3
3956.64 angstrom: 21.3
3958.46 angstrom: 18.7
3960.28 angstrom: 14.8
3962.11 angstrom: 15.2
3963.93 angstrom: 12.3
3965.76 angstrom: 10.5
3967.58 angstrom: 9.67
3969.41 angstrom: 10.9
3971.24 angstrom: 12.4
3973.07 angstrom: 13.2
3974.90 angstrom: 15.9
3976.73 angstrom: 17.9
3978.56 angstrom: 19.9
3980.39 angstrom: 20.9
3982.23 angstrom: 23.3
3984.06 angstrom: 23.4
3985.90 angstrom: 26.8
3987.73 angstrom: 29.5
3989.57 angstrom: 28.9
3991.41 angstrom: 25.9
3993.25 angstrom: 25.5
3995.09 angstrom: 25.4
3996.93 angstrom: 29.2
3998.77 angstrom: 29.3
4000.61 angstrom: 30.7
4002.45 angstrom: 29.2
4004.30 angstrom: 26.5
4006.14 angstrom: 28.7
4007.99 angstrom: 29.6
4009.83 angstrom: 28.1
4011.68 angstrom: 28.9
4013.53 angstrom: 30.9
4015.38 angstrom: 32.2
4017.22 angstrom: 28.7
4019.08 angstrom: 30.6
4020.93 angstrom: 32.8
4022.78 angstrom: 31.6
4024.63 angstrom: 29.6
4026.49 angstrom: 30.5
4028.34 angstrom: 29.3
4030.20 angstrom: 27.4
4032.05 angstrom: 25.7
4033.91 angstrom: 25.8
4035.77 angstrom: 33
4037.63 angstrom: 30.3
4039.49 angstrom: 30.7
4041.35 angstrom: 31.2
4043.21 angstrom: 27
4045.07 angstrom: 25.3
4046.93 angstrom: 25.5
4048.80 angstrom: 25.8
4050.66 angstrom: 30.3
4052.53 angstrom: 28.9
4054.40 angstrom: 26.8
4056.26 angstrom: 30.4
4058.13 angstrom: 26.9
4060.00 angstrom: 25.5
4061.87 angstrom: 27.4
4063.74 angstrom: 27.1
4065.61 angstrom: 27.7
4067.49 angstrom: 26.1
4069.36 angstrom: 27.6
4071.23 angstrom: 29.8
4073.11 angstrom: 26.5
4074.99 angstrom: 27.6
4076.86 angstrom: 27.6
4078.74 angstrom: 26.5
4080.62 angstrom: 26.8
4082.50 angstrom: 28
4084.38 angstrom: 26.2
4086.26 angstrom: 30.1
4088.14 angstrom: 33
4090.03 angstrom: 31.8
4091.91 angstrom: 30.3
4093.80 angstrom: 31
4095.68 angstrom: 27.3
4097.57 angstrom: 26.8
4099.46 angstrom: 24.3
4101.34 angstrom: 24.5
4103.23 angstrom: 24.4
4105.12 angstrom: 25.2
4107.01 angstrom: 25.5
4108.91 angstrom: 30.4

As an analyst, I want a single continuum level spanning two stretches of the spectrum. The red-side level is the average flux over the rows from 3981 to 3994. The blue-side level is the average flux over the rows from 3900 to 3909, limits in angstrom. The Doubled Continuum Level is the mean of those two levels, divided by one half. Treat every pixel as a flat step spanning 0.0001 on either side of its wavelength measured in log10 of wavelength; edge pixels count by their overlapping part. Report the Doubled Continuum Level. 46.8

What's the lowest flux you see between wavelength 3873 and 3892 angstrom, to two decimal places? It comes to 13.00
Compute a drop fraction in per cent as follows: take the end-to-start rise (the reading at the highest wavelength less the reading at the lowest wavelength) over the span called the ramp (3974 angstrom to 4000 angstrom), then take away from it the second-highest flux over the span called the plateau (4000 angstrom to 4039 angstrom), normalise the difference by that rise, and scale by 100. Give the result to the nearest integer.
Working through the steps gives -145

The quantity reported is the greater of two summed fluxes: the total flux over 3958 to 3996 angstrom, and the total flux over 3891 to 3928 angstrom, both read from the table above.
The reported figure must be 416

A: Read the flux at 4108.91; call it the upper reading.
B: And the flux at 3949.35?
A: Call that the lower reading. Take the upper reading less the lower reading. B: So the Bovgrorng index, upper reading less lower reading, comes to 13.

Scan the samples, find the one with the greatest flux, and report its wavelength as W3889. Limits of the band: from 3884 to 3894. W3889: 3893.37 angstrom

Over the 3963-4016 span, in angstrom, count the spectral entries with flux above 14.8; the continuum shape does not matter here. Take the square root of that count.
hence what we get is 4.80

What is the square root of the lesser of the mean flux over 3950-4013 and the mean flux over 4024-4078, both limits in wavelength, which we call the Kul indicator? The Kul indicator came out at 4.68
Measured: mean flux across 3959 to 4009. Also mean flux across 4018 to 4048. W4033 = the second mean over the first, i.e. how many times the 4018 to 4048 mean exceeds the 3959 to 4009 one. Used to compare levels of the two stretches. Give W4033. 1.34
